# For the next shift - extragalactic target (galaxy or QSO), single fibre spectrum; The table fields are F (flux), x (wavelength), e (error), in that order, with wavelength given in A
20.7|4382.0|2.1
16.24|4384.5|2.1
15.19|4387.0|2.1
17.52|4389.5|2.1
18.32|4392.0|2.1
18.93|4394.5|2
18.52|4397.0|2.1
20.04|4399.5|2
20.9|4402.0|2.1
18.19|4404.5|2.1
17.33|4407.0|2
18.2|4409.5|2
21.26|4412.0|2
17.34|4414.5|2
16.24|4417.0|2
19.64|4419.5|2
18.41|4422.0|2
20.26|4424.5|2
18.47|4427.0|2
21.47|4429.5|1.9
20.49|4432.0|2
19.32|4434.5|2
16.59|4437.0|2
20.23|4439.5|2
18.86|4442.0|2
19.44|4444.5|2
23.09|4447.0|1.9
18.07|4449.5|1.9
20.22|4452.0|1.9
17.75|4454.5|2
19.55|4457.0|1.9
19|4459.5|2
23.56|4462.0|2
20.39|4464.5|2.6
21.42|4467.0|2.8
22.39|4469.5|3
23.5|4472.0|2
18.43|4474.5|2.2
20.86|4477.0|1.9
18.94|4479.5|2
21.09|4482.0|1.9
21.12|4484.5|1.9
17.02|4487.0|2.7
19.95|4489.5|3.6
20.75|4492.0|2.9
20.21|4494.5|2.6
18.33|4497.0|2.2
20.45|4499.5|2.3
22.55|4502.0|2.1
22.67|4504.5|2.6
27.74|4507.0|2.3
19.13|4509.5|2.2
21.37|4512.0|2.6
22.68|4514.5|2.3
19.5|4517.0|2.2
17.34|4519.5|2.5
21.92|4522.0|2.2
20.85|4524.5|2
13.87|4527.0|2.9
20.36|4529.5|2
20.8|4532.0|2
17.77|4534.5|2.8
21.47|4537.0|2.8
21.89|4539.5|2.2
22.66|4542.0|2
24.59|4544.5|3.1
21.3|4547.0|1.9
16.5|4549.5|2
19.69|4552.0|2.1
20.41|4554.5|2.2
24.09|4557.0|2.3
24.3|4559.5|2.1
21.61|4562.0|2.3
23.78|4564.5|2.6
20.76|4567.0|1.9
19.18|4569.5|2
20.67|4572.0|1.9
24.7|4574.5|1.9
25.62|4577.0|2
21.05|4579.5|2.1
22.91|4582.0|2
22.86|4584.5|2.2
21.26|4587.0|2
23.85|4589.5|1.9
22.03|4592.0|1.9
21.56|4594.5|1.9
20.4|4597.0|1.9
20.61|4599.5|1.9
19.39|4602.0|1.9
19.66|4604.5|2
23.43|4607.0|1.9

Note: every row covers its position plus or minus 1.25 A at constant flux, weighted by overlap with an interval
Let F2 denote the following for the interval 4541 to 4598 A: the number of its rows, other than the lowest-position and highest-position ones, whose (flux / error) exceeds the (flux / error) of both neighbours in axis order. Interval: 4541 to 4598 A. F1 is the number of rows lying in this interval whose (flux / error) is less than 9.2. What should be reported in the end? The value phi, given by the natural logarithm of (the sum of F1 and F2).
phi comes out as 2.30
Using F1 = 3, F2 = 7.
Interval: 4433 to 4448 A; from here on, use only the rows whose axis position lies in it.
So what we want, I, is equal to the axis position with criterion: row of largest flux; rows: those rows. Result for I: 4447.0 A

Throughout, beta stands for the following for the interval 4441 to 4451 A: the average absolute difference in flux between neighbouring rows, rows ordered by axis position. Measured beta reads 3.1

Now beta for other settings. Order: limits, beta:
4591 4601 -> 0.6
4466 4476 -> 2.4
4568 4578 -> 2.1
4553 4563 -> 2.2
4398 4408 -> 1.5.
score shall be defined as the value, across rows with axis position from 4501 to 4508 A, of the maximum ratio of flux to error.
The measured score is 12.1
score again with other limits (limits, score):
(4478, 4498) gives 11.1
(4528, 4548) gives 11.3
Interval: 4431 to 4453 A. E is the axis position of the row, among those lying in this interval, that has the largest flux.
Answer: 4447.0 A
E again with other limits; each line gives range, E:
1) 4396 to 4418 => 4412.0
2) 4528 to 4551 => 4544.5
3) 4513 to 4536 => 4514.5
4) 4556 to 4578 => 4577.0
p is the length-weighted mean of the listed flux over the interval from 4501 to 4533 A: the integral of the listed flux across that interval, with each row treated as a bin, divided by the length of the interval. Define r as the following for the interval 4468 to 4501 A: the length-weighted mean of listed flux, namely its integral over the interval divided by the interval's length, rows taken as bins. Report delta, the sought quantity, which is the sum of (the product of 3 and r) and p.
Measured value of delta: 81.6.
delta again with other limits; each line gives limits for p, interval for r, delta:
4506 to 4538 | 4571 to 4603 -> 86.6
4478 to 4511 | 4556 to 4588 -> 88.3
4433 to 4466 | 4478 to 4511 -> 82.0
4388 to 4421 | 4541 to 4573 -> 83.1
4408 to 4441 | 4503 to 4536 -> 80.5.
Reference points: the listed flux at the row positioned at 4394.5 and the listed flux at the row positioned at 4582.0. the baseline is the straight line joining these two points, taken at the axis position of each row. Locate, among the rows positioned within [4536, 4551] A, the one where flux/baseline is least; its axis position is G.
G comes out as 4549.5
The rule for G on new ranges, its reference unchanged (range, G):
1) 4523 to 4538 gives 4527.0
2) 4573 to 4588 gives 4579.5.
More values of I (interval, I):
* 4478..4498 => 4484.5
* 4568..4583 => 4577.0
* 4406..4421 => 4412.0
